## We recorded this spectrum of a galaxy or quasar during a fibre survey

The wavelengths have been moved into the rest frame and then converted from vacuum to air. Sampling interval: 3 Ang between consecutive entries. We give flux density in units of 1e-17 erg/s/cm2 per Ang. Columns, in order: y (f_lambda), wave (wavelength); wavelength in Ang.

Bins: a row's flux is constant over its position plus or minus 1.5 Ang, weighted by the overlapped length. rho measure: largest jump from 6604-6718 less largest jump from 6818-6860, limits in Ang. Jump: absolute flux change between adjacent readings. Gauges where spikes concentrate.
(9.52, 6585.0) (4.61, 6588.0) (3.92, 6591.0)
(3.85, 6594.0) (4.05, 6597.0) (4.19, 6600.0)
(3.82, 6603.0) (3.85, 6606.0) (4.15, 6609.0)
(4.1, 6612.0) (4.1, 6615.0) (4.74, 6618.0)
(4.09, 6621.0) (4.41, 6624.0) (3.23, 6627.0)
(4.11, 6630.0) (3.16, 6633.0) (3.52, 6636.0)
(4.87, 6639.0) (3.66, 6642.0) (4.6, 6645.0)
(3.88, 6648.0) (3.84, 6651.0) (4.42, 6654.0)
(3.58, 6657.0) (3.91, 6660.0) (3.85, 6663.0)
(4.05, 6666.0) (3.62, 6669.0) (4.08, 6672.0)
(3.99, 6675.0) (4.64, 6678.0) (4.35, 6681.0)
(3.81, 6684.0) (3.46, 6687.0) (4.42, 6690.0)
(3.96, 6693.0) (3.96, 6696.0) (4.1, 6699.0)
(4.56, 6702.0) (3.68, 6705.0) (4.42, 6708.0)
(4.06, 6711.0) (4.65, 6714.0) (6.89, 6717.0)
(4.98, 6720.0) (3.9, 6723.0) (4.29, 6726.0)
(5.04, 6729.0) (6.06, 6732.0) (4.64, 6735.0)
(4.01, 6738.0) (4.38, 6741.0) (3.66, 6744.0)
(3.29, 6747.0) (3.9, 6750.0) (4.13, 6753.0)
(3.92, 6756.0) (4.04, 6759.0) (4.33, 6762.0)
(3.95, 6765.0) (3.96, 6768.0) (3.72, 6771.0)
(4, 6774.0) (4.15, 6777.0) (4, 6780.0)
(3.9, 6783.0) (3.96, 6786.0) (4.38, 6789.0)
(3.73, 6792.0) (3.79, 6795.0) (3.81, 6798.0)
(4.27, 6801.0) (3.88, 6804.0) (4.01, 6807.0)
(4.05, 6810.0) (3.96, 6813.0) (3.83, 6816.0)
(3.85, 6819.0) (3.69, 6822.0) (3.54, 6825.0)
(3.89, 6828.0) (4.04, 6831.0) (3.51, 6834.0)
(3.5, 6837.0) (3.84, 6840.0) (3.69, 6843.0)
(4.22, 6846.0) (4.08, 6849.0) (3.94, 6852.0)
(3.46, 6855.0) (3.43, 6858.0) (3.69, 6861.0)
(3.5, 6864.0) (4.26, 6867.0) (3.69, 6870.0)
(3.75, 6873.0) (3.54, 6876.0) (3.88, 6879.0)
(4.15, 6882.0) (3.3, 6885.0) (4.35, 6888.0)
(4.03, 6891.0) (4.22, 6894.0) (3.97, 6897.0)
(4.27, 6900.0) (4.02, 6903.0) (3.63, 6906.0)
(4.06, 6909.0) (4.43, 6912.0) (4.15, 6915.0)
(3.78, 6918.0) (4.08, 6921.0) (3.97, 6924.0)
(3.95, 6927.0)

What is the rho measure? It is 1.7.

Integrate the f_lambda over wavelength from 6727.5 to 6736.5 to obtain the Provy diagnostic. 47.2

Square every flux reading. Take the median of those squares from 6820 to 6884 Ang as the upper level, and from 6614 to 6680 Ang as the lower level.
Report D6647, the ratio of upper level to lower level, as 0.84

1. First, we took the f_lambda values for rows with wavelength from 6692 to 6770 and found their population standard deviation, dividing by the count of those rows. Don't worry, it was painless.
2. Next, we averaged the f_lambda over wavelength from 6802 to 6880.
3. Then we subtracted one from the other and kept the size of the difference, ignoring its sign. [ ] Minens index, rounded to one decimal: 3.1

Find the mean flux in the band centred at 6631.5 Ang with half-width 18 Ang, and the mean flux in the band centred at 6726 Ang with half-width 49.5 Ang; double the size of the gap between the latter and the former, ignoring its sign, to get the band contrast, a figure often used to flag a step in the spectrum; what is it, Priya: 0.49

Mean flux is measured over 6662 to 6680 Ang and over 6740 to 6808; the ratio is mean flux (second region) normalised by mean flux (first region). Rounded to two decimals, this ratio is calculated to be 0.98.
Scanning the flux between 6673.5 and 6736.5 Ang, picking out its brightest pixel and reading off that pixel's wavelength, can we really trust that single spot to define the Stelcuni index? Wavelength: 6717.0 Ang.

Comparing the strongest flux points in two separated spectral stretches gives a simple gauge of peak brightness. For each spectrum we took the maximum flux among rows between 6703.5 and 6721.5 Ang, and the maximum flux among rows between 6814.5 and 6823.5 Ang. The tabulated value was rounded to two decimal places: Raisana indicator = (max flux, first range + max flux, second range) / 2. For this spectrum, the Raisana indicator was 5.37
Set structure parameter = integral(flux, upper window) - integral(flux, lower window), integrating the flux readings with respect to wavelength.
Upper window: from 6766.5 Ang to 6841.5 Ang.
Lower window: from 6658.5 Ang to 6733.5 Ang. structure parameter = -34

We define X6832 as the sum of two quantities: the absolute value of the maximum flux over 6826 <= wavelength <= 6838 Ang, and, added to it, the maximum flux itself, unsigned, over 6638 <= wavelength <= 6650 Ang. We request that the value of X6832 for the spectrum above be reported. 8.9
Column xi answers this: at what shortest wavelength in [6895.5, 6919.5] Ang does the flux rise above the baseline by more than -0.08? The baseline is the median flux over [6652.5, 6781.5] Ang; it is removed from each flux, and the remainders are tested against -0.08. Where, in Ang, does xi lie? 6897.0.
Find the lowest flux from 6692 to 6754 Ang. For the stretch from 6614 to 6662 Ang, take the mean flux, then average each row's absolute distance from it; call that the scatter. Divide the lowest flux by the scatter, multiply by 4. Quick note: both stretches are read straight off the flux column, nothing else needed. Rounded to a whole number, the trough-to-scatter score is 32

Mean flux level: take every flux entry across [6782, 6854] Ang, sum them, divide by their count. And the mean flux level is 3.89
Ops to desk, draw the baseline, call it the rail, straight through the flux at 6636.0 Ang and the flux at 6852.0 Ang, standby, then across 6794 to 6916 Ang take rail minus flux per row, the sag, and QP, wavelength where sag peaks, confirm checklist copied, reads 6885.0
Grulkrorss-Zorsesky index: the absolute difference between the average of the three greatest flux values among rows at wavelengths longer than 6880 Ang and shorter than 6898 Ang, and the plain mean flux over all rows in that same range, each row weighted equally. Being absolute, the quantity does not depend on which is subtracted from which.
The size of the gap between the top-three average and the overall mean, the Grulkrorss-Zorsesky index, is 0.24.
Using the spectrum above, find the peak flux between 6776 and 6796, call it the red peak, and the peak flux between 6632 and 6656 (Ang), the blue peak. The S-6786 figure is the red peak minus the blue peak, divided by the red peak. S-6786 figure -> -0.11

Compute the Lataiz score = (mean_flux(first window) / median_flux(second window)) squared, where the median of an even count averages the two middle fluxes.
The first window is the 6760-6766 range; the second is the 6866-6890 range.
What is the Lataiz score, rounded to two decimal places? 1.18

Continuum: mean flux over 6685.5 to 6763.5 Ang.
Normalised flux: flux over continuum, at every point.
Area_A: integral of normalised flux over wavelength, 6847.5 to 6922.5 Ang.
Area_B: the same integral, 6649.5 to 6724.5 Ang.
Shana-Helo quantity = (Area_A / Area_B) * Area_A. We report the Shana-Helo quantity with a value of 63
